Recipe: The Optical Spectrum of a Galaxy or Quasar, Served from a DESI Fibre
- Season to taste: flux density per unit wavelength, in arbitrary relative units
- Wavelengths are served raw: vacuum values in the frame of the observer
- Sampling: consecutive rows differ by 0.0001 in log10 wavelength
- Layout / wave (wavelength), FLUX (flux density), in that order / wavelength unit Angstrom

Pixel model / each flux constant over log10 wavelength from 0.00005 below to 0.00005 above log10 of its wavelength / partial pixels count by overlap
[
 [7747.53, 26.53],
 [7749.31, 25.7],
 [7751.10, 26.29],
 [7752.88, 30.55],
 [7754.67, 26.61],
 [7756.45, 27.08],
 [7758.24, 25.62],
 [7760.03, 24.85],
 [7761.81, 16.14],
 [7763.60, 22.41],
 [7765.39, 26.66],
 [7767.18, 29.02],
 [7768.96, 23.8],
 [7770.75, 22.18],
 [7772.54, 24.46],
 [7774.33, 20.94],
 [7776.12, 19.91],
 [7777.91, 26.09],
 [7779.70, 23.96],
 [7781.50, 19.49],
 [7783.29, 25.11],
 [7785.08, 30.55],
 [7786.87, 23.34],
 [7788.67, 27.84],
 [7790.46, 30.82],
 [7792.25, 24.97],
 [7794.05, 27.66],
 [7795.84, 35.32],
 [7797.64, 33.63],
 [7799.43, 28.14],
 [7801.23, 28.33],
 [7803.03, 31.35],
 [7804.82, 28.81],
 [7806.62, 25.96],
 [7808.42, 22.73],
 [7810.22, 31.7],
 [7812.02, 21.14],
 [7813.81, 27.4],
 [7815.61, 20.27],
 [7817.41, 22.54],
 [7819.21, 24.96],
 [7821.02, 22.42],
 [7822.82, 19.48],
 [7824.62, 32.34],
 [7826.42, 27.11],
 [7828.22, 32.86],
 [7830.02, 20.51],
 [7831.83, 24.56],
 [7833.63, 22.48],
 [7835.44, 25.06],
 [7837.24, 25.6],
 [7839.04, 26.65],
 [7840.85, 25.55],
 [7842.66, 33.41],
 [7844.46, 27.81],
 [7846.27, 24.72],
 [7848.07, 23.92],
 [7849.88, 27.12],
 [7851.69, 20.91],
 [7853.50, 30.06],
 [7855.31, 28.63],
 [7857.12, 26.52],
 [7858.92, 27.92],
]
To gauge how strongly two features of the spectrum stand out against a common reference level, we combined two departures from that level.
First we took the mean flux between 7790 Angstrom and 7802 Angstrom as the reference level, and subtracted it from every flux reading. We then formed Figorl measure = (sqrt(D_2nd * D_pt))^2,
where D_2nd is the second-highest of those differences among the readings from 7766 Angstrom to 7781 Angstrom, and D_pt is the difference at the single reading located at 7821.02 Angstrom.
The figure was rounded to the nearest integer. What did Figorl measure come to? 28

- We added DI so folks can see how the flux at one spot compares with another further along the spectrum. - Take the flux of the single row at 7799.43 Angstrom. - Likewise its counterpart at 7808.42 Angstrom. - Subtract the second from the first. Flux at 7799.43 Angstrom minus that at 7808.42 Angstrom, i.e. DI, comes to 5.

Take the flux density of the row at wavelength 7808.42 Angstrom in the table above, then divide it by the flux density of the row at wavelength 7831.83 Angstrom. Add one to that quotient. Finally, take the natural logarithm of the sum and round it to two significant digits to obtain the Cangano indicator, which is 0.66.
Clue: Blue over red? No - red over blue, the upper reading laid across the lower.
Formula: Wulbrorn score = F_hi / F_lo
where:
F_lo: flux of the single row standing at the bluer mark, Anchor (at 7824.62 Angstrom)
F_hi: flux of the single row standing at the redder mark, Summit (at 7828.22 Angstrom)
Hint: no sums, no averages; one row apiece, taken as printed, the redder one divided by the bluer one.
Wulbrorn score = 1.02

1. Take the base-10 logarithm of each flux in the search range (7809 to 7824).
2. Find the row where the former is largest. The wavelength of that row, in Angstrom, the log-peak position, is 7810.22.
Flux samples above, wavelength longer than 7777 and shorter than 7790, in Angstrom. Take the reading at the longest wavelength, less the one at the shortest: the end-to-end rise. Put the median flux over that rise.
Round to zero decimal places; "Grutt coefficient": 14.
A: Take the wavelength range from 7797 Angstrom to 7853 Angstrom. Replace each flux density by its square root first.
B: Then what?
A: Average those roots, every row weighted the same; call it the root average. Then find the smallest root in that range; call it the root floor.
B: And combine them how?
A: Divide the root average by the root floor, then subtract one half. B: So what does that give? 0.65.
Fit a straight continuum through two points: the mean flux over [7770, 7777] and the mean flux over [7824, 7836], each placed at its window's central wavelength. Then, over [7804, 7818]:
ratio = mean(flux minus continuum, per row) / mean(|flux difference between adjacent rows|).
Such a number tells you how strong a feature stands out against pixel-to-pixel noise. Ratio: 0.0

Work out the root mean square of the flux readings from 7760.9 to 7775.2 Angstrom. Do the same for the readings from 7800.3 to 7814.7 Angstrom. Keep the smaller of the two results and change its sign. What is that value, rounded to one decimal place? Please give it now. -23.5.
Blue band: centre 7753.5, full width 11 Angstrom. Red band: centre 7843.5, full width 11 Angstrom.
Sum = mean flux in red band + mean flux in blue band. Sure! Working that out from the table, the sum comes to 54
